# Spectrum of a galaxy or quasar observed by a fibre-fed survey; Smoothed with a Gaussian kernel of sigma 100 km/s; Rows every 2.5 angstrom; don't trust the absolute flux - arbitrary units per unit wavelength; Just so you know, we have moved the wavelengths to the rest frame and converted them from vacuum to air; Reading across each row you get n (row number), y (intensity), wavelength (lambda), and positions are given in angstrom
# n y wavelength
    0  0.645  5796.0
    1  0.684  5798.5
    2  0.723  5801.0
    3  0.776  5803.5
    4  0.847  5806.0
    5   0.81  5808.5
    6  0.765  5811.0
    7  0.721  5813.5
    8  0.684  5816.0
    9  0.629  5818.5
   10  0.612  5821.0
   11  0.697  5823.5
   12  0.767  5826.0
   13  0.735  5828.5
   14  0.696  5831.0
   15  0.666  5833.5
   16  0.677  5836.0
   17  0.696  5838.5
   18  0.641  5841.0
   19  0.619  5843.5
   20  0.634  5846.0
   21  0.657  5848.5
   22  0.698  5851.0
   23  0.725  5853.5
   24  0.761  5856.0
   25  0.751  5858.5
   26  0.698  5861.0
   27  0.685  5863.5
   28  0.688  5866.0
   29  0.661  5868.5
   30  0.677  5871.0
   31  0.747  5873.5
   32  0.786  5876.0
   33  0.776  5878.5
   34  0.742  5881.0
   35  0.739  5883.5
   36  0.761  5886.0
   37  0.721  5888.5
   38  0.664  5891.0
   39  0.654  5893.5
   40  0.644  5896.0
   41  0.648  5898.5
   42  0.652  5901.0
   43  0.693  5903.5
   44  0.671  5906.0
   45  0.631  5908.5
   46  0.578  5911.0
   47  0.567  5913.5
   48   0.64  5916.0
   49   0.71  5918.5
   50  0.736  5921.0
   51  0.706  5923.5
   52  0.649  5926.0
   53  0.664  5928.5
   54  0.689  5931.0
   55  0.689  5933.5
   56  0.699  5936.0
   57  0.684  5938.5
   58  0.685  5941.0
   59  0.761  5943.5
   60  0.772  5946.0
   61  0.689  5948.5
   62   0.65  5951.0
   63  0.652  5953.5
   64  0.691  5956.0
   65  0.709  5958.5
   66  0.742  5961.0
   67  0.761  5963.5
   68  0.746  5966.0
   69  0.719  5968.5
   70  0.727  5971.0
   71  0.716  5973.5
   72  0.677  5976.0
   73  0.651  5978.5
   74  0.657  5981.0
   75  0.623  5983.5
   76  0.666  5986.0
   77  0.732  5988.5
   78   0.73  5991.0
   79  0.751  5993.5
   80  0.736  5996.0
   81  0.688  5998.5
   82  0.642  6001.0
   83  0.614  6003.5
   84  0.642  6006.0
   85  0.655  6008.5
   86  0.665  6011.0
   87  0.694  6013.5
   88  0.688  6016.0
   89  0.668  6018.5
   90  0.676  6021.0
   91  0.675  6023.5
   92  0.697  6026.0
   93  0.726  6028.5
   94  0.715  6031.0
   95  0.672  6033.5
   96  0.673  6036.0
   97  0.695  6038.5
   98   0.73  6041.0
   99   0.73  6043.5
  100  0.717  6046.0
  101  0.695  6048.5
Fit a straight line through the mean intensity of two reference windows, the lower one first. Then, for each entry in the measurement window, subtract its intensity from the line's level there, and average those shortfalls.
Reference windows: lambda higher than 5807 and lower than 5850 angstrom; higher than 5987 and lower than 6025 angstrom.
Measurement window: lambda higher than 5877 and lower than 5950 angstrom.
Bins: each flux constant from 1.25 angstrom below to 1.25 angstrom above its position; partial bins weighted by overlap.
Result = 0.000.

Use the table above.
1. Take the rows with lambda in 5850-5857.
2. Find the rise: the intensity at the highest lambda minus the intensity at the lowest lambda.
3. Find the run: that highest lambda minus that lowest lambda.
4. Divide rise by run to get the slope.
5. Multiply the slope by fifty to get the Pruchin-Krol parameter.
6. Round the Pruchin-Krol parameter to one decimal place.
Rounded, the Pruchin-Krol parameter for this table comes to 0.6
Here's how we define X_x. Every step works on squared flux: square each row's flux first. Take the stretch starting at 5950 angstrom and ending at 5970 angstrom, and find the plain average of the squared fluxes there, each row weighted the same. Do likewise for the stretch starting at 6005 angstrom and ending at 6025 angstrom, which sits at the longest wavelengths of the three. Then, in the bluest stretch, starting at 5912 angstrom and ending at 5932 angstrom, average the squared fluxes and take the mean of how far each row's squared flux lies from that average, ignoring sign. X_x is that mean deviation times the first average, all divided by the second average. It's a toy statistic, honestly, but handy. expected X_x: 0.060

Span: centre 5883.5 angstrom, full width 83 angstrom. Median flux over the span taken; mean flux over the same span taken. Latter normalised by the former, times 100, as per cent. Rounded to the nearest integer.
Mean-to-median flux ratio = 100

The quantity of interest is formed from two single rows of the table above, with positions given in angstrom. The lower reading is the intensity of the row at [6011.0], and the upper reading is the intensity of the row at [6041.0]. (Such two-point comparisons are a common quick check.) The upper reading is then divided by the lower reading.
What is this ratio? 1.10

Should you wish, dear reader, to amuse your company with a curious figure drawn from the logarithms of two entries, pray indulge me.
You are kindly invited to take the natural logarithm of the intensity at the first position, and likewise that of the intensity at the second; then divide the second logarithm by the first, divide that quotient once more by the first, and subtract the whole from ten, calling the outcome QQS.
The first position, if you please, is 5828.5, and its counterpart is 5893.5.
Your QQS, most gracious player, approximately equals 14.5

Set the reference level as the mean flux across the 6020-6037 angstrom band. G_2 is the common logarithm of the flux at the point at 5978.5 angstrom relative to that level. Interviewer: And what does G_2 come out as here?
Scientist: -0.026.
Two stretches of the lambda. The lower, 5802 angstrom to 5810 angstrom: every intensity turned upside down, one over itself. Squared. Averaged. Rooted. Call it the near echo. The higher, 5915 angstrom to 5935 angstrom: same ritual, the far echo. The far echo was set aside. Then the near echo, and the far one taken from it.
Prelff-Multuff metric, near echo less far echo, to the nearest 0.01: -0.23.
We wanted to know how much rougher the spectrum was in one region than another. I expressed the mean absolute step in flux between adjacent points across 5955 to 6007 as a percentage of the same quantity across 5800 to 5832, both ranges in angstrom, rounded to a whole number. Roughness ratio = 55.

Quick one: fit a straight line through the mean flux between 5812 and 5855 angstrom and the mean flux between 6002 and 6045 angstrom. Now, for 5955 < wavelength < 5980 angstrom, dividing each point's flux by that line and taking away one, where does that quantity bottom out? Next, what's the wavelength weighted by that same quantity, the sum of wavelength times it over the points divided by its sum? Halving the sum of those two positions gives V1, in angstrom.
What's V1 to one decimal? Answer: 5971.2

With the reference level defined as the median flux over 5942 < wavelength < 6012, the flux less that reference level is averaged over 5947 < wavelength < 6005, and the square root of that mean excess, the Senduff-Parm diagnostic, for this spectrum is 0.066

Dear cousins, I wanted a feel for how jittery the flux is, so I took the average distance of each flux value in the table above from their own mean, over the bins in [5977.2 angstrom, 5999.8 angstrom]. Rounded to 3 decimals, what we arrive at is 0.040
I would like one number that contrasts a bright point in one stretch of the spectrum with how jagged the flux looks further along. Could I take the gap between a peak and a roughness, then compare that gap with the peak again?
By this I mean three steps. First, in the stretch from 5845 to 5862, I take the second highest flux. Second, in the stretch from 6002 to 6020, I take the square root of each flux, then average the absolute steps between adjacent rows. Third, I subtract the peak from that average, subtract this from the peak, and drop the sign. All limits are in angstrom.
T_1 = 1.49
